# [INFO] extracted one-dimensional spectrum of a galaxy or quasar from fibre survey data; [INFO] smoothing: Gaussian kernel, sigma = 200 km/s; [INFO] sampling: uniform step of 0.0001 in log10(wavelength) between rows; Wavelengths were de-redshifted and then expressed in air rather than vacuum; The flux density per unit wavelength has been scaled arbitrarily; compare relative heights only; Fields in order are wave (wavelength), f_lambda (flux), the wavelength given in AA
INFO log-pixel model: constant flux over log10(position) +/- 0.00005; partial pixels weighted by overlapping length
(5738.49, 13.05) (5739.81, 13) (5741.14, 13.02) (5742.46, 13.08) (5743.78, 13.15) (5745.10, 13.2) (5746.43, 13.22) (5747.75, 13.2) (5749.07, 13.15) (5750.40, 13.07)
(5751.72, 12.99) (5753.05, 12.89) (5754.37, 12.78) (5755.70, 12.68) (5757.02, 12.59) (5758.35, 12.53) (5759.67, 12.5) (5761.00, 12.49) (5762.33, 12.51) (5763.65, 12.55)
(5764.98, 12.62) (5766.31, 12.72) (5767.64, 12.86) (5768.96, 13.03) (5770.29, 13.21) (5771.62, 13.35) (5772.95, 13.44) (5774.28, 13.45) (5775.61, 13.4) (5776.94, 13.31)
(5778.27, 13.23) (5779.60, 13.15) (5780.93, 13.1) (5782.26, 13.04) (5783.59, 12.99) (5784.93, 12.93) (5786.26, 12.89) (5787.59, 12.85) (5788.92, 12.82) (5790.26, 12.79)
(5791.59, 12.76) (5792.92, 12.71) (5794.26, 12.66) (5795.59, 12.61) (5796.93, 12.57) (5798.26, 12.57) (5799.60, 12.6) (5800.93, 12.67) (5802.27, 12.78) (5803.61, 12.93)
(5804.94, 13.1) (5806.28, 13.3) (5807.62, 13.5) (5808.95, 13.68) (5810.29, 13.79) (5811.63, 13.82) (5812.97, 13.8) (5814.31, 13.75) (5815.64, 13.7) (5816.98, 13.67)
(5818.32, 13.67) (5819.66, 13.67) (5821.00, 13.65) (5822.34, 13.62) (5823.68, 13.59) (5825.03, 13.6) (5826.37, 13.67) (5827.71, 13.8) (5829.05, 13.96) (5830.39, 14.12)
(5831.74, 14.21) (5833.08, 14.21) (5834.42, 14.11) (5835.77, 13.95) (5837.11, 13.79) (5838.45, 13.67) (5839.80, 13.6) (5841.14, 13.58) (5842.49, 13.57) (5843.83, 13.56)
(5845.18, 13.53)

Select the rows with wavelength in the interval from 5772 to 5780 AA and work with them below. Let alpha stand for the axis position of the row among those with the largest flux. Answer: 5774.28 AA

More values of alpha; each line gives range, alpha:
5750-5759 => 5750.40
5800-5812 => 5811.63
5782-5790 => 5782.26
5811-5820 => 5811.63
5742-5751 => 5746.43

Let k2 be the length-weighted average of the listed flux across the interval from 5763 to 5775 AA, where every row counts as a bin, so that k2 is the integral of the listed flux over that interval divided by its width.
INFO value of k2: 13.0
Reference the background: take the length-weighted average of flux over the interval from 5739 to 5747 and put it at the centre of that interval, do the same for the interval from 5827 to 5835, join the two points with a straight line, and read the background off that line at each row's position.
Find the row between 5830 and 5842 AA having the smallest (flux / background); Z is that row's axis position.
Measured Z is 5841.14 AA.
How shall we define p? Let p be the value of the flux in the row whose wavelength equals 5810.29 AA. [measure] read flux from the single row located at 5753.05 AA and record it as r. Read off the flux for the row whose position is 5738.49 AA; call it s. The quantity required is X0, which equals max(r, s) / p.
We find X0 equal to 0.95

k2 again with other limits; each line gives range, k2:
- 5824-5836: 13.9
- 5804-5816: 13.6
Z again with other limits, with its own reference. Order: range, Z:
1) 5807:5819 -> 5807.62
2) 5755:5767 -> 5761.00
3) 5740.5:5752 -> 5751.72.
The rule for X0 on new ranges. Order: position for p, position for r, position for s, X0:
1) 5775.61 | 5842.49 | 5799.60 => 1.01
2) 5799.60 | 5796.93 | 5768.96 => 1.03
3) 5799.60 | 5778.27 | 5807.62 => 1.07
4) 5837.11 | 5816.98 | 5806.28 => 0.99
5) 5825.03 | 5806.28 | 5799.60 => 0.98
